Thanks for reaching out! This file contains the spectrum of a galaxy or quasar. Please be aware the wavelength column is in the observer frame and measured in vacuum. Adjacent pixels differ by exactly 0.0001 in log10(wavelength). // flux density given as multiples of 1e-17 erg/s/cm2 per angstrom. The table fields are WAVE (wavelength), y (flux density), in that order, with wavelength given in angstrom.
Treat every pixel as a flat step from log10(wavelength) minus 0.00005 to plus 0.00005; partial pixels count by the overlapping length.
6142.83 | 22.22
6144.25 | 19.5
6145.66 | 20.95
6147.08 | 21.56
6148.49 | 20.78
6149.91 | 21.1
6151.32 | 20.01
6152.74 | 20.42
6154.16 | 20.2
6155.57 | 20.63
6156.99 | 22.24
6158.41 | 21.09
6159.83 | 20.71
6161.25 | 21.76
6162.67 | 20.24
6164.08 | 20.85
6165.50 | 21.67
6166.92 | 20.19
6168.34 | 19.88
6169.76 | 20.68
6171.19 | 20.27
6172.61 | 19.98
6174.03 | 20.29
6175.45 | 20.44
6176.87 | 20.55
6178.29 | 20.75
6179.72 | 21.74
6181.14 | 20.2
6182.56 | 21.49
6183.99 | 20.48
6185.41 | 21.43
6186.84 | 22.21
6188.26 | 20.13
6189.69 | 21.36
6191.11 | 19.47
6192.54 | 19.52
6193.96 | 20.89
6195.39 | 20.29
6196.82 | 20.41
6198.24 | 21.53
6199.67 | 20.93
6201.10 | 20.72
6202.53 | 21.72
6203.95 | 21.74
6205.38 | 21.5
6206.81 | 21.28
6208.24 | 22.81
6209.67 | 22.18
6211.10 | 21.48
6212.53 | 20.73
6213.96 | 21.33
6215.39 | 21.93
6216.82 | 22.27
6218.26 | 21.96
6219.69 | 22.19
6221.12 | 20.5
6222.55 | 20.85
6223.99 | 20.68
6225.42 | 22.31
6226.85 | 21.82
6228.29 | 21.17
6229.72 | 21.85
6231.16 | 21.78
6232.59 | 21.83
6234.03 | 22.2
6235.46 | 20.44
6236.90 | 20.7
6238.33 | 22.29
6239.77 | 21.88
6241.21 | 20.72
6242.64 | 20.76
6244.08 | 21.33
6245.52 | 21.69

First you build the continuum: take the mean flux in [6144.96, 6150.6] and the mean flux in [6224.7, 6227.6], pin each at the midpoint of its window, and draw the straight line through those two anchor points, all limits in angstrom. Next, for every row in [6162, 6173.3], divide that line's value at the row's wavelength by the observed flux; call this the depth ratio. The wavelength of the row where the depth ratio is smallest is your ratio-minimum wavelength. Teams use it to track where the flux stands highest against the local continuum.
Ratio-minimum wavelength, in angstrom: 6165.50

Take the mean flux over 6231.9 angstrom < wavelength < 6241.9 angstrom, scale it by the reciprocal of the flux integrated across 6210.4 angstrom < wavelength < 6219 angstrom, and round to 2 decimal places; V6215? 0.12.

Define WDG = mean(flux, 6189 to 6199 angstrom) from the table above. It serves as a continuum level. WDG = 20.5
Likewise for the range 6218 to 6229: 21.4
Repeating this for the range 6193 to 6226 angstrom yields 21.4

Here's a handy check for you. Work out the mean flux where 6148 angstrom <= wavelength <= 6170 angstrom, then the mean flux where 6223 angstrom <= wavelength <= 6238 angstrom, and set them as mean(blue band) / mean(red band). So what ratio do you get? 0.97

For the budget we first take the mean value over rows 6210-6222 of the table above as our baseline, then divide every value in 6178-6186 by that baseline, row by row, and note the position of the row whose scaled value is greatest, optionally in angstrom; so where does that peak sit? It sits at 6179.72 angstrom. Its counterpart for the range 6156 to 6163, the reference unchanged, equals 6156.99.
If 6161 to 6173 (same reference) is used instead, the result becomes 6161.25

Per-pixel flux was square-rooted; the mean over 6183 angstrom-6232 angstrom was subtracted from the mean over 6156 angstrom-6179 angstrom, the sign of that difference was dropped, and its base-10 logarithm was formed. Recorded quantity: -1.22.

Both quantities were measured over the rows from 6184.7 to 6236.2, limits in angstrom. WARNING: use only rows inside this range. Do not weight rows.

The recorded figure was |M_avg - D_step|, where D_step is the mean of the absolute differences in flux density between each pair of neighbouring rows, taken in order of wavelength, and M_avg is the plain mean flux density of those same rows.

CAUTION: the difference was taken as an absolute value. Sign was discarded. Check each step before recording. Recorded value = 20.6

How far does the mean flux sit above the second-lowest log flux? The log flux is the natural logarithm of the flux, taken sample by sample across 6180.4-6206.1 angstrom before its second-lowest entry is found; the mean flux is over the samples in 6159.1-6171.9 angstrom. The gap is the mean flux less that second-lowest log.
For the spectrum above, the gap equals 17.7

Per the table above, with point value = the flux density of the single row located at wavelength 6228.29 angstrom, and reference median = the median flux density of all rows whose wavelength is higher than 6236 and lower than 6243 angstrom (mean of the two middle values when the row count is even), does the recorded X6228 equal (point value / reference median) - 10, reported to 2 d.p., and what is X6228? -8.98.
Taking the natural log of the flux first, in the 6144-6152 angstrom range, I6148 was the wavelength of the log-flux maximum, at 6147.08 angstrom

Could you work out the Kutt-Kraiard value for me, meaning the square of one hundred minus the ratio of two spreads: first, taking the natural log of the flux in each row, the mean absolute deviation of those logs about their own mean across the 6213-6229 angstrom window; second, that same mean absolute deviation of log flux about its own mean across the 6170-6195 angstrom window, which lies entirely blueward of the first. 9819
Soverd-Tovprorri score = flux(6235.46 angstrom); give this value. 20.44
